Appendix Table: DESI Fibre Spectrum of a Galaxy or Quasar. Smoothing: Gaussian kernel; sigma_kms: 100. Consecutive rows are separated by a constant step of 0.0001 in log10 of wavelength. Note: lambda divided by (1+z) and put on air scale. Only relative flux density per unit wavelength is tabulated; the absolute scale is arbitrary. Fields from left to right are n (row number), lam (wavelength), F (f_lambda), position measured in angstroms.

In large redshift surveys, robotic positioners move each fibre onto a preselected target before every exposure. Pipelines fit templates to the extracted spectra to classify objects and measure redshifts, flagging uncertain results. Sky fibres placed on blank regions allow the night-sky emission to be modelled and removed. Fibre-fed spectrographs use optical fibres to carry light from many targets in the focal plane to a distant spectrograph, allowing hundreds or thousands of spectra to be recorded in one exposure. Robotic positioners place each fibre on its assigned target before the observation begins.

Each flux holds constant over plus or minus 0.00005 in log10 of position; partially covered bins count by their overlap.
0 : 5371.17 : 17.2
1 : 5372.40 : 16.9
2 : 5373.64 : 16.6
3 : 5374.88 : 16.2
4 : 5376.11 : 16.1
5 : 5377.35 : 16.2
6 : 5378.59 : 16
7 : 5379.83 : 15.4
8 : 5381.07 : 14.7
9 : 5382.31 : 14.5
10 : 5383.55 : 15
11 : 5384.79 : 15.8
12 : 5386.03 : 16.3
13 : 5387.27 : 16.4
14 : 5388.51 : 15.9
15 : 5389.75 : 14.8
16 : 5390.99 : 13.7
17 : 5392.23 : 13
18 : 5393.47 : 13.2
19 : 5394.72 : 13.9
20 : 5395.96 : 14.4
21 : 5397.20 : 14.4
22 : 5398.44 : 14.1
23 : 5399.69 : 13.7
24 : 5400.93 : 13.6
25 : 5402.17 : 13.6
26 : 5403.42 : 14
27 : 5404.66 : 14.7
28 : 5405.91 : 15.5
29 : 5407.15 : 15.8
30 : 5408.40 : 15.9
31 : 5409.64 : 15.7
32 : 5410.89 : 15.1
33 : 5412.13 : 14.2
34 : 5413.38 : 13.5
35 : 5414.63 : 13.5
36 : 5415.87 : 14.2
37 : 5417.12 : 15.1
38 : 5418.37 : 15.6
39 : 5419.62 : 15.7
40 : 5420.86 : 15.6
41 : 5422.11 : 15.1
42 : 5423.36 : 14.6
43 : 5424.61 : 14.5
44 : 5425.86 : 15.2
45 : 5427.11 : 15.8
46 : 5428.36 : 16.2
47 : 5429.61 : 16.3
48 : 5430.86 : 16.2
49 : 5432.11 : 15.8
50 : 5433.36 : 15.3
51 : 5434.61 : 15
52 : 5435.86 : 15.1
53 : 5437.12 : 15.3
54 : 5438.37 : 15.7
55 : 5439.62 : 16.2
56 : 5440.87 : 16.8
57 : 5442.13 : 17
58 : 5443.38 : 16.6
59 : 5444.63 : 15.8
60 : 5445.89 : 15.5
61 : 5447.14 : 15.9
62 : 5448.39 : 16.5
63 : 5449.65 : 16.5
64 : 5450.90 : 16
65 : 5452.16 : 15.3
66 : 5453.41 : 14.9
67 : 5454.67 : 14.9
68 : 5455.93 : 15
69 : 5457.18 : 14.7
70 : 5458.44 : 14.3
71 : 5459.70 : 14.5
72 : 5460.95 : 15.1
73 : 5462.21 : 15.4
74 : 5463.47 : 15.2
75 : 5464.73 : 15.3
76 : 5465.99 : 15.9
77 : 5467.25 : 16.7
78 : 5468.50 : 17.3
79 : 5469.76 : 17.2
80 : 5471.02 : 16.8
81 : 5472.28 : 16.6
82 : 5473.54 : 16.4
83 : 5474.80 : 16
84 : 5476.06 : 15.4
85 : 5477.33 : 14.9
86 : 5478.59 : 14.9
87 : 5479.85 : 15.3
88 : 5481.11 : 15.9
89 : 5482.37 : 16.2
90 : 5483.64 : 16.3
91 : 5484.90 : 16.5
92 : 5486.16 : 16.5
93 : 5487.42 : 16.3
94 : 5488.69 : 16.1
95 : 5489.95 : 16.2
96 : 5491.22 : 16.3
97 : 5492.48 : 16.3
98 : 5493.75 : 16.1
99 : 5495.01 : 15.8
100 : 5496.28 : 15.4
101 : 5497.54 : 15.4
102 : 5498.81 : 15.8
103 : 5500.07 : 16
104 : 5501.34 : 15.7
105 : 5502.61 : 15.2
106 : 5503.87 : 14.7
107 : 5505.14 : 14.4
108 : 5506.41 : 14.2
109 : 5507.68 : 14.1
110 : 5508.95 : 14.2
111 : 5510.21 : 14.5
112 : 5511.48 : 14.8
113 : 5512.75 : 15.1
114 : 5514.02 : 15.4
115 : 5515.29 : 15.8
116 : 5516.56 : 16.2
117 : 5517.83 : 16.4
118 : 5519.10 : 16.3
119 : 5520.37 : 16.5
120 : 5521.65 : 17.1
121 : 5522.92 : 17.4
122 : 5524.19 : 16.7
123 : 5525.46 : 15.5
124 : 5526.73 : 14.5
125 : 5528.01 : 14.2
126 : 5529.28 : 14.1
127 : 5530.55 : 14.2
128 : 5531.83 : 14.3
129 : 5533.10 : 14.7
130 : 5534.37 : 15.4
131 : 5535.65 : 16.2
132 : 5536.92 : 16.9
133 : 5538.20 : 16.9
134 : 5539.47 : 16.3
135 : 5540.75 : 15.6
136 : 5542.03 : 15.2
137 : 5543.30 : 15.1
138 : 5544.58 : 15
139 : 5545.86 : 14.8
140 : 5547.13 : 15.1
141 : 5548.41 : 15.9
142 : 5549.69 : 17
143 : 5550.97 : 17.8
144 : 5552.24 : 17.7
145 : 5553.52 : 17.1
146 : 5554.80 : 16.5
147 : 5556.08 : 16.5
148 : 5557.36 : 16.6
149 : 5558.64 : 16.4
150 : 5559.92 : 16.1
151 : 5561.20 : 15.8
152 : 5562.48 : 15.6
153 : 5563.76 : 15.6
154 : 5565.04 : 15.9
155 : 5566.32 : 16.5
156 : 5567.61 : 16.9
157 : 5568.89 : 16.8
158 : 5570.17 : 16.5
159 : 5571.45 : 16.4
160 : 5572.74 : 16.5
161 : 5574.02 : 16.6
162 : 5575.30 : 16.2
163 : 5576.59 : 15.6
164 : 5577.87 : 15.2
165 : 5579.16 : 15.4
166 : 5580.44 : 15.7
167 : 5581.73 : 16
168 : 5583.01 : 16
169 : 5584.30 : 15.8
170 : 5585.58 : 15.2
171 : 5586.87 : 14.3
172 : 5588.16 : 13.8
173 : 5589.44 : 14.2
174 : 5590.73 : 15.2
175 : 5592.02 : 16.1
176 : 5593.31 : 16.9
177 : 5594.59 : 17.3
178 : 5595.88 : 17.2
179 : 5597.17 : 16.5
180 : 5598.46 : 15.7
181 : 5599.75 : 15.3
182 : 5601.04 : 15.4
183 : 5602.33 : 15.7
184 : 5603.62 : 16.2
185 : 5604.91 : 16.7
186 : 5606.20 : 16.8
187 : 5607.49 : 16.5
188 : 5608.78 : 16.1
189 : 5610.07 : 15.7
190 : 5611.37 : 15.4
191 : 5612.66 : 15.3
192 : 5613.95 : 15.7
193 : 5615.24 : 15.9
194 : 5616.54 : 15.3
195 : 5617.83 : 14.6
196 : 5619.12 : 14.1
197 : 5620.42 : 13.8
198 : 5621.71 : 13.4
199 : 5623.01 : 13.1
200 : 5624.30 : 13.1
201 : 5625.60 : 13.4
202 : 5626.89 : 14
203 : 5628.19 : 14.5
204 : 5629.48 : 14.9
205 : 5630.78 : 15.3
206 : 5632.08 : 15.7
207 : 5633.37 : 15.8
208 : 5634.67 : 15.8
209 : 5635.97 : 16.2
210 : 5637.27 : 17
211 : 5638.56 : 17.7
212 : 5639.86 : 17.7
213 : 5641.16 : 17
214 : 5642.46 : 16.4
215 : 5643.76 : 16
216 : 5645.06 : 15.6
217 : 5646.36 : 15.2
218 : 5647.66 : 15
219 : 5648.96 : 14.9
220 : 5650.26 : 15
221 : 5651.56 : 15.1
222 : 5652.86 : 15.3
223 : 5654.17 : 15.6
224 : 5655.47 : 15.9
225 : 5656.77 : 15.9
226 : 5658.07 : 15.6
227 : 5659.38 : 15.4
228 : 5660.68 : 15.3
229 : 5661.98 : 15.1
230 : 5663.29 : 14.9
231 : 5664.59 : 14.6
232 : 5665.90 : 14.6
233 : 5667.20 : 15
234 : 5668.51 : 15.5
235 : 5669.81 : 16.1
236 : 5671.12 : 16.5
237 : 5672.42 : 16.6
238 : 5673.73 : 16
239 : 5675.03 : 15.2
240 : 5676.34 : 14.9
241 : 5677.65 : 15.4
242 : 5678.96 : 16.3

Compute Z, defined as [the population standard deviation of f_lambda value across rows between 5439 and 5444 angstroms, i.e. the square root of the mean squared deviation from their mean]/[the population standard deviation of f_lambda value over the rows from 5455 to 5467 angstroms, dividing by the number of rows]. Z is 0.6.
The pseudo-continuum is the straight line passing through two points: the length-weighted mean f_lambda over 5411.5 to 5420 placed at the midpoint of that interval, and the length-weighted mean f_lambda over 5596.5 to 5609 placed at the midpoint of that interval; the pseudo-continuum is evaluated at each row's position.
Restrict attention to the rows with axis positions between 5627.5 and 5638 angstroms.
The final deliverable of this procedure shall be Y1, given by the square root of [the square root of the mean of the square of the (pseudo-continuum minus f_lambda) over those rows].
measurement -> 0.99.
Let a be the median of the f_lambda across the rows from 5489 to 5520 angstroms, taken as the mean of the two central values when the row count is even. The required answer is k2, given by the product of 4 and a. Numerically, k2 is 62.2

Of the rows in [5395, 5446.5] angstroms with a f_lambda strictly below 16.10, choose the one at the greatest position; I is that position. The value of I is 5445.89 angstroms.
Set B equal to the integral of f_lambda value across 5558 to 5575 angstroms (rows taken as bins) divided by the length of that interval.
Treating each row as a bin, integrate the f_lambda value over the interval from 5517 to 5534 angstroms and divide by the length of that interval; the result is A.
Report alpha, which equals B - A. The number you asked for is 0.74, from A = 15.5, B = 16.3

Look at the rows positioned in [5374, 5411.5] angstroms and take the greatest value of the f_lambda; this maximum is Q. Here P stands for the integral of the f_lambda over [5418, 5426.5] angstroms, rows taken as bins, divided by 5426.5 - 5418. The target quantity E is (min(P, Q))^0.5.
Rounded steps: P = 15.2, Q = 16.4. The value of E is 3.90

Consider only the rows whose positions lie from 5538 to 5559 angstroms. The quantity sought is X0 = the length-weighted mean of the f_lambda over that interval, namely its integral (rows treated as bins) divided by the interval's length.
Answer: 16.2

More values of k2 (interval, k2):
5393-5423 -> 57.6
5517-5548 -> 61.8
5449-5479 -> 61.4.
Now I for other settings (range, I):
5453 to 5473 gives 5465.99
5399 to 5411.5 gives 5410.89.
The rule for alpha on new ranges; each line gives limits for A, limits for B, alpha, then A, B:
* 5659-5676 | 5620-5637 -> -0.84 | 15.4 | 14.6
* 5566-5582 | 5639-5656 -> -0.40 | 16.2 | 15.8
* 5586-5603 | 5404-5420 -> -0.71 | 15.7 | 14.9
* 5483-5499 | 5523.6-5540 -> -0.71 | 16.1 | 15.4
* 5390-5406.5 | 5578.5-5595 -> 1.51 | 14.0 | 15.5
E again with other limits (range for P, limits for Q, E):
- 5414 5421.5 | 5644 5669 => 3.87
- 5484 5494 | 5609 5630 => 3.99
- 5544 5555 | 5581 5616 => 4.04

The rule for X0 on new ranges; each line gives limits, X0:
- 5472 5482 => 15.7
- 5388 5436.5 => 14.8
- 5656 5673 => 15.5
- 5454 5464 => 14.9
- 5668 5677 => 15.8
